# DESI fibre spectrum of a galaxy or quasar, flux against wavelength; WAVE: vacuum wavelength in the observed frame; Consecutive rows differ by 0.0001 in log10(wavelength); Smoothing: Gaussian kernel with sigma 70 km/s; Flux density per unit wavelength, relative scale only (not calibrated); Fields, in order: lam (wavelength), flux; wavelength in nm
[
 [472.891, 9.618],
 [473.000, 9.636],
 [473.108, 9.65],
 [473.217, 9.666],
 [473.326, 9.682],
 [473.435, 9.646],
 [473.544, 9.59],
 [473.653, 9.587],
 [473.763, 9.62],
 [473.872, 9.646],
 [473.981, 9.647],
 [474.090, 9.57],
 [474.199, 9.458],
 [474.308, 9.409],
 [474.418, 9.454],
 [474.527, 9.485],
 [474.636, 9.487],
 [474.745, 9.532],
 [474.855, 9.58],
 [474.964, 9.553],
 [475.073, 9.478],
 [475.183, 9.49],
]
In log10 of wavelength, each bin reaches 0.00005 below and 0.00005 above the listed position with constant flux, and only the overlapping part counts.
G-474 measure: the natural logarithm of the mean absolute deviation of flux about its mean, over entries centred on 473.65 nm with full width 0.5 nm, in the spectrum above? -3.75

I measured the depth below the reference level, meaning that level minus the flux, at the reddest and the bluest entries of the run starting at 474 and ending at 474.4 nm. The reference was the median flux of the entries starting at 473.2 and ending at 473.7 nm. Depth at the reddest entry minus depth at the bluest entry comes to 0.16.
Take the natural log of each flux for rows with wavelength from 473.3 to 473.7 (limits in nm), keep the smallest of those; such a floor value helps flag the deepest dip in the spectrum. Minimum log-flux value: 2.26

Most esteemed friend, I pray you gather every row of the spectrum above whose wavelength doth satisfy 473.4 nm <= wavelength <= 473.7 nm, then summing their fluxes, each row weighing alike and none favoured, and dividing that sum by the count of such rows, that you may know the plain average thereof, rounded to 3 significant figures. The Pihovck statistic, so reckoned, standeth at 9.61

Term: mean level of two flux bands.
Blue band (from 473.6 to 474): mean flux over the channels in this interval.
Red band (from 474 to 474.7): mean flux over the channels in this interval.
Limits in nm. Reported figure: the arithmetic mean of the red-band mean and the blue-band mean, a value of 9.55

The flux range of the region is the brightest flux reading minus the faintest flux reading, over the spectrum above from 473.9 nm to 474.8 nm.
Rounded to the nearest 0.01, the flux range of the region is 0.24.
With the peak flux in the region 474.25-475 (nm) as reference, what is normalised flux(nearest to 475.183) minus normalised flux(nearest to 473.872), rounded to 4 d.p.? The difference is -0.0163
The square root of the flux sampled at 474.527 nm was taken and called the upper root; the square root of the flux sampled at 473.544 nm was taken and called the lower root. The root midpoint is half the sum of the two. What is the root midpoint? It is 3.088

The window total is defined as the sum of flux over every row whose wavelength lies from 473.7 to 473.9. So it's 19.3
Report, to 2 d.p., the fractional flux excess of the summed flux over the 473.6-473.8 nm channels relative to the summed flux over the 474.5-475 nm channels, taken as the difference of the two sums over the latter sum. -0.60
